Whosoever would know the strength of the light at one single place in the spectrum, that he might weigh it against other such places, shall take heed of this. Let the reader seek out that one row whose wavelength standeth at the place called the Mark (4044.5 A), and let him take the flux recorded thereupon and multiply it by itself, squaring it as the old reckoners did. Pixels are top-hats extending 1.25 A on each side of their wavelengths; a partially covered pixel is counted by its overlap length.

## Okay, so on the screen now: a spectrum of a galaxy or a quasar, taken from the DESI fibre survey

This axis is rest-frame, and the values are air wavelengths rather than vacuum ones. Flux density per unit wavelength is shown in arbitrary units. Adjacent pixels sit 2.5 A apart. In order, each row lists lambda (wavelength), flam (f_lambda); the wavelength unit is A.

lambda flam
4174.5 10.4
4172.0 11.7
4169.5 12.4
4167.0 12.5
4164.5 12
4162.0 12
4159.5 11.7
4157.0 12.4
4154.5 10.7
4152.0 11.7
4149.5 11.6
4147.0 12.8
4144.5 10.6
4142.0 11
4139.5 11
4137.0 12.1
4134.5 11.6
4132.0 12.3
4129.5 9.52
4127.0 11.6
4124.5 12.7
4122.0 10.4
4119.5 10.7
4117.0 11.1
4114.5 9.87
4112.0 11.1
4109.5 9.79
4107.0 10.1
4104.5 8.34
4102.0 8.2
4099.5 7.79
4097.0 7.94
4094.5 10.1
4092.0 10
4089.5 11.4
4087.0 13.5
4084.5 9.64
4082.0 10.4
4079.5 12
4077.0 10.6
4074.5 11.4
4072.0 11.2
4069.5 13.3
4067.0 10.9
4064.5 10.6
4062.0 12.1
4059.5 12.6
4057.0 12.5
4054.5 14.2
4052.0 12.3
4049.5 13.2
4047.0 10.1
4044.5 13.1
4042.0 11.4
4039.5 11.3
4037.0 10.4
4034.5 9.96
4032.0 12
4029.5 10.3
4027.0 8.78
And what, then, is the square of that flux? 172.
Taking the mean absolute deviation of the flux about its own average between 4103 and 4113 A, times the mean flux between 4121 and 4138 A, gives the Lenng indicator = 8.8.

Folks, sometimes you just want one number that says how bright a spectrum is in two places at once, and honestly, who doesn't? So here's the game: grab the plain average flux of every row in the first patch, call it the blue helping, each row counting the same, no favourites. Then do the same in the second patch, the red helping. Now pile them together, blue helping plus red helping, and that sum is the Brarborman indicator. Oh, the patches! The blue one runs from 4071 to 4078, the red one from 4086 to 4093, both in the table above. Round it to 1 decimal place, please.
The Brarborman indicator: 22.7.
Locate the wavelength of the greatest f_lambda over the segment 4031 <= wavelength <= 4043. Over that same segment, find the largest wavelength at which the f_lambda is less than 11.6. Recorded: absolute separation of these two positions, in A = 10.0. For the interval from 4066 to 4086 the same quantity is 15.0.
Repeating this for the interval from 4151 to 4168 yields 12.5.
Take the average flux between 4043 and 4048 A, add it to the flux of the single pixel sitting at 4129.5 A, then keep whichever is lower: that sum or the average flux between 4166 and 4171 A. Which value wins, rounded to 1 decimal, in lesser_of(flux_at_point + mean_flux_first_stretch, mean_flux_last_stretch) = 12.4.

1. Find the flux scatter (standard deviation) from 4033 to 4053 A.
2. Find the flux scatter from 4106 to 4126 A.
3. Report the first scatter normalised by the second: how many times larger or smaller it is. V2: 1.4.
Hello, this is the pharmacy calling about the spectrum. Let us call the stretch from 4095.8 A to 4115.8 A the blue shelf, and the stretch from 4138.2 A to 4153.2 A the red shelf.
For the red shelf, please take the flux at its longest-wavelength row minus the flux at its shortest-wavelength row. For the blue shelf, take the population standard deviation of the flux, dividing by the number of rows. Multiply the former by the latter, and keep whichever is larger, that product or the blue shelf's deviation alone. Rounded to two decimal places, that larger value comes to 1.15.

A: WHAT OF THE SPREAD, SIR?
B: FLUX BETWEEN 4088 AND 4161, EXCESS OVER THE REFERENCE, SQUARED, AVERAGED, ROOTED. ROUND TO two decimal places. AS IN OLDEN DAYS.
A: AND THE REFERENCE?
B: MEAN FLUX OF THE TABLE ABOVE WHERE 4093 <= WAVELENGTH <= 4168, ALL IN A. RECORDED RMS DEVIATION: 1.36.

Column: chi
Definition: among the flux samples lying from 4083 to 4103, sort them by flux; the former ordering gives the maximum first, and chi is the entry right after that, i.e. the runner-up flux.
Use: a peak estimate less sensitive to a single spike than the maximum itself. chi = 11.4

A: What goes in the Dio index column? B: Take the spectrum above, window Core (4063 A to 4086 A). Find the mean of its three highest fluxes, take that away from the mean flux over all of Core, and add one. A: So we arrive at -0.1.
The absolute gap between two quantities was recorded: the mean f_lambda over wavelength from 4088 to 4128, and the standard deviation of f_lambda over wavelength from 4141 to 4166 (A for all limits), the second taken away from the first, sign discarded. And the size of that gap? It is 9.4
